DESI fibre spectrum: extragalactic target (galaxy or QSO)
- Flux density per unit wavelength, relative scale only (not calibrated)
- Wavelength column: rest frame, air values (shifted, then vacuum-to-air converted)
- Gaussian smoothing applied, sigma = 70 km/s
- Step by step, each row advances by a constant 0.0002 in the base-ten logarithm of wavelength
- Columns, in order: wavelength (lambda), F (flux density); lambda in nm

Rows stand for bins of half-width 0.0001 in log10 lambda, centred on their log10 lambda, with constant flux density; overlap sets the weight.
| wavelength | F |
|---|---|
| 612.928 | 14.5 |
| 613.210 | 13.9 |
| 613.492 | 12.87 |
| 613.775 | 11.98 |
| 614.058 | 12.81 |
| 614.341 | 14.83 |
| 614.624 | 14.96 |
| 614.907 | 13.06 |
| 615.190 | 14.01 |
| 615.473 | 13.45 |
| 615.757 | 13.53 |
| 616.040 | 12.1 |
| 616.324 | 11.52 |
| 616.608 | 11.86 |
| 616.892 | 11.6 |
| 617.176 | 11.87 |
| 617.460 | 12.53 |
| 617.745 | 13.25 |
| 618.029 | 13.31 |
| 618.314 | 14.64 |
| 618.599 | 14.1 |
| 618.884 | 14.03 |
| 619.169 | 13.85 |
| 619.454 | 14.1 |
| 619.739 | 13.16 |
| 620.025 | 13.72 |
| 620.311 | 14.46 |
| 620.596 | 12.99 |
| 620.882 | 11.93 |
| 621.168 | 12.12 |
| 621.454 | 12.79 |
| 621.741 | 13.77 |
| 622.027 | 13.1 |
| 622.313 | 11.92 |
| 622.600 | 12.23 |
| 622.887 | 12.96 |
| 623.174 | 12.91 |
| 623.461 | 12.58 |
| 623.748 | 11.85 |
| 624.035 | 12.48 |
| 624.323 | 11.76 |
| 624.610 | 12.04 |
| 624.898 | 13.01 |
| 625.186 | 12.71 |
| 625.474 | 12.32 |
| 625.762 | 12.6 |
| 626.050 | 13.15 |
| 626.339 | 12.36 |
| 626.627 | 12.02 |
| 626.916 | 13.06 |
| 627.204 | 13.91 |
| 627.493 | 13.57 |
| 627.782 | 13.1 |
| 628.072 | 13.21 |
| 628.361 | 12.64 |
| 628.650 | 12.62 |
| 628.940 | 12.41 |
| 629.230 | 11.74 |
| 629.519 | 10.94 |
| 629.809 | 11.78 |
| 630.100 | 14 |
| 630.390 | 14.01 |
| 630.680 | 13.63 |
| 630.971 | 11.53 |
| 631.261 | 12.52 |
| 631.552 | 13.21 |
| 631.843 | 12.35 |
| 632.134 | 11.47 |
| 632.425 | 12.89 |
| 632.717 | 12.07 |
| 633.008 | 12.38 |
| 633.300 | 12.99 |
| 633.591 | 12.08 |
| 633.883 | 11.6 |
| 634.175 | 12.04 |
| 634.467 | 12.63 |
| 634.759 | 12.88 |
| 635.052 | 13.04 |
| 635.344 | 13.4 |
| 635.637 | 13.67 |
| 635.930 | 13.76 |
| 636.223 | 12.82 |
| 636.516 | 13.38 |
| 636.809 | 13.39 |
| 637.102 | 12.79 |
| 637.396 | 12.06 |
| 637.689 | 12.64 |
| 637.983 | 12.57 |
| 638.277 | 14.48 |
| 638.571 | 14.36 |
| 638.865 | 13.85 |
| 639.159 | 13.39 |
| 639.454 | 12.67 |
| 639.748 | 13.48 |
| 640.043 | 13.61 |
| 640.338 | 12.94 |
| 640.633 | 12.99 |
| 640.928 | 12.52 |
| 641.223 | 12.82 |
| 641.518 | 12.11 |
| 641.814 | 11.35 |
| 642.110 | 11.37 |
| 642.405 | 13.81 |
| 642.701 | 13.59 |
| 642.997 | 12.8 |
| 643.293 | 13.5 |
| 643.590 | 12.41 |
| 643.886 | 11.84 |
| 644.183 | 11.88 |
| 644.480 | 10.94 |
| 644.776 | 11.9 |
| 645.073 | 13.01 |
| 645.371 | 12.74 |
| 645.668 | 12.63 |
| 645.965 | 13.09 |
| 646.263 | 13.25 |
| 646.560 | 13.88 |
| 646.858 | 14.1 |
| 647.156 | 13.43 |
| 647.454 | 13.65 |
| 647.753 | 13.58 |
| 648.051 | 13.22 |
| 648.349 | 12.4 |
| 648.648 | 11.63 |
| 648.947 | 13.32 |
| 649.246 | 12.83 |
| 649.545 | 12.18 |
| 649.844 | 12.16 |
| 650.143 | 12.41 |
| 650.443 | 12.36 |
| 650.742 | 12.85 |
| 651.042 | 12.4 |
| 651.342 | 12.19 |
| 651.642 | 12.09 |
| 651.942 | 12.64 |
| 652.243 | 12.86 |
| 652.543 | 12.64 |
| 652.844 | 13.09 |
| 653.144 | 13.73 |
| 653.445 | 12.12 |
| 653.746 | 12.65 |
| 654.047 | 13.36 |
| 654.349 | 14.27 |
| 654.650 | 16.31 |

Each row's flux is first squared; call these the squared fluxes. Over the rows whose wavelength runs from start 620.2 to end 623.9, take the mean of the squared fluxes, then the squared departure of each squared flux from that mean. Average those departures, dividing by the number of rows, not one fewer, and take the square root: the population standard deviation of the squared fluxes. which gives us 19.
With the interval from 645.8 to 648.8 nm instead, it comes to 18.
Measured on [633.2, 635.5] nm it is 14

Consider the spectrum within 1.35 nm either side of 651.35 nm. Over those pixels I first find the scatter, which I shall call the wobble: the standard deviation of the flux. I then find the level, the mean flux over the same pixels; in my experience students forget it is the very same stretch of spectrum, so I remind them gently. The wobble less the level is -12.2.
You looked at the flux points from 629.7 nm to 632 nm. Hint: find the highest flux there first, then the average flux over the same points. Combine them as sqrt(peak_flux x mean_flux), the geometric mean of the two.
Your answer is 13.4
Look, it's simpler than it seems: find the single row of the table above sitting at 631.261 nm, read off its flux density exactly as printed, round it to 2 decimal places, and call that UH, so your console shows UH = 12.52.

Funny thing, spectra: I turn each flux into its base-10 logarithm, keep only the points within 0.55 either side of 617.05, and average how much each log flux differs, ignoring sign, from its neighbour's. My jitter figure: 0.0144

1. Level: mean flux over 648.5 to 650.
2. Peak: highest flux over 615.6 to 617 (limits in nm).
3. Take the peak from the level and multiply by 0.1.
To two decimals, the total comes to -0.11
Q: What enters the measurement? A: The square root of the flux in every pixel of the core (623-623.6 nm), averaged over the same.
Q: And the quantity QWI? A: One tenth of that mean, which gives 0.357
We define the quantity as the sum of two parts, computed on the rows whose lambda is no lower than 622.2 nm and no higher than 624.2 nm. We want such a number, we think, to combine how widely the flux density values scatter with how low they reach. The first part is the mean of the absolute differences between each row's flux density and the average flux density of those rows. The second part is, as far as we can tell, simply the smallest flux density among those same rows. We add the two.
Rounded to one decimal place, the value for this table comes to 12.2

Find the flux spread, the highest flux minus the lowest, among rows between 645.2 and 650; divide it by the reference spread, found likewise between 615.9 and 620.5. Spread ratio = 0.79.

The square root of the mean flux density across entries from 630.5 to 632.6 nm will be 3.54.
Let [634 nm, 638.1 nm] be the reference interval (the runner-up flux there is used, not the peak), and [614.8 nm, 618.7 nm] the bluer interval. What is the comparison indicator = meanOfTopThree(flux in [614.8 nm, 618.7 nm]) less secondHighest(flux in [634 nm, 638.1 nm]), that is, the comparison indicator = 0.6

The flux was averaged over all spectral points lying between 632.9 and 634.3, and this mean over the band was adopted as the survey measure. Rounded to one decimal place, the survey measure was 12.2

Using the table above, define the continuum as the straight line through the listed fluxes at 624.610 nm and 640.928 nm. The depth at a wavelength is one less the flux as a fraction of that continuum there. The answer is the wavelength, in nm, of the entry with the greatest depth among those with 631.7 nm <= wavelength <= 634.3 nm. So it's 632.134 nm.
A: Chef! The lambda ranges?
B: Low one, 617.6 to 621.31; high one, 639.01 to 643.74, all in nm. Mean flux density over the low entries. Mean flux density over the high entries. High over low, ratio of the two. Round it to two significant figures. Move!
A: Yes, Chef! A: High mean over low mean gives 0.95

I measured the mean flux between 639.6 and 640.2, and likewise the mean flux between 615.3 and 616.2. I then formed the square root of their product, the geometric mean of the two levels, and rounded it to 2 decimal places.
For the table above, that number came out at 13.28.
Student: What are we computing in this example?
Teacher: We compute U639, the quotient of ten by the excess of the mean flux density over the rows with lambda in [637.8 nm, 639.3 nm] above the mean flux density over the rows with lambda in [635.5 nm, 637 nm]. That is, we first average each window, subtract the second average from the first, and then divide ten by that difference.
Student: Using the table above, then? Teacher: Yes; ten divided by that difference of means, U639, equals 31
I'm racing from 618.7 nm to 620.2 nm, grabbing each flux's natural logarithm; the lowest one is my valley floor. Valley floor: 2.58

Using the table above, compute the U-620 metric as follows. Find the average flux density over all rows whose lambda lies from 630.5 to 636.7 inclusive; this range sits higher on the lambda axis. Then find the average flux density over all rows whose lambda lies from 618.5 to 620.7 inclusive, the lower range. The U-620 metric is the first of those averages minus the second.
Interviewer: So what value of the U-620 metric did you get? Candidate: -1.1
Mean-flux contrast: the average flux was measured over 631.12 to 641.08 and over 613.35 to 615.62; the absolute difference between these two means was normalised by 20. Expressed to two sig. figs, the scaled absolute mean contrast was 0.029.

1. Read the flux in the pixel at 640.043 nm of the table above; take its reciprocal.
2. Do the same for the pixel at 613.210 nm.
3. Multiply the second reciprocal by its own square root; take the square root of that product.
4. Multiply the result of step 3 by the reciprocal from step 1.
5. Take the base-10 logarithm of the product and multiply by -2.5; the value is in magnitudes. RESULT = 4.98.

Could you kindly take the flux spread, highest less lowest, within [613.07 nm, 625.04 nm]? 3.4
